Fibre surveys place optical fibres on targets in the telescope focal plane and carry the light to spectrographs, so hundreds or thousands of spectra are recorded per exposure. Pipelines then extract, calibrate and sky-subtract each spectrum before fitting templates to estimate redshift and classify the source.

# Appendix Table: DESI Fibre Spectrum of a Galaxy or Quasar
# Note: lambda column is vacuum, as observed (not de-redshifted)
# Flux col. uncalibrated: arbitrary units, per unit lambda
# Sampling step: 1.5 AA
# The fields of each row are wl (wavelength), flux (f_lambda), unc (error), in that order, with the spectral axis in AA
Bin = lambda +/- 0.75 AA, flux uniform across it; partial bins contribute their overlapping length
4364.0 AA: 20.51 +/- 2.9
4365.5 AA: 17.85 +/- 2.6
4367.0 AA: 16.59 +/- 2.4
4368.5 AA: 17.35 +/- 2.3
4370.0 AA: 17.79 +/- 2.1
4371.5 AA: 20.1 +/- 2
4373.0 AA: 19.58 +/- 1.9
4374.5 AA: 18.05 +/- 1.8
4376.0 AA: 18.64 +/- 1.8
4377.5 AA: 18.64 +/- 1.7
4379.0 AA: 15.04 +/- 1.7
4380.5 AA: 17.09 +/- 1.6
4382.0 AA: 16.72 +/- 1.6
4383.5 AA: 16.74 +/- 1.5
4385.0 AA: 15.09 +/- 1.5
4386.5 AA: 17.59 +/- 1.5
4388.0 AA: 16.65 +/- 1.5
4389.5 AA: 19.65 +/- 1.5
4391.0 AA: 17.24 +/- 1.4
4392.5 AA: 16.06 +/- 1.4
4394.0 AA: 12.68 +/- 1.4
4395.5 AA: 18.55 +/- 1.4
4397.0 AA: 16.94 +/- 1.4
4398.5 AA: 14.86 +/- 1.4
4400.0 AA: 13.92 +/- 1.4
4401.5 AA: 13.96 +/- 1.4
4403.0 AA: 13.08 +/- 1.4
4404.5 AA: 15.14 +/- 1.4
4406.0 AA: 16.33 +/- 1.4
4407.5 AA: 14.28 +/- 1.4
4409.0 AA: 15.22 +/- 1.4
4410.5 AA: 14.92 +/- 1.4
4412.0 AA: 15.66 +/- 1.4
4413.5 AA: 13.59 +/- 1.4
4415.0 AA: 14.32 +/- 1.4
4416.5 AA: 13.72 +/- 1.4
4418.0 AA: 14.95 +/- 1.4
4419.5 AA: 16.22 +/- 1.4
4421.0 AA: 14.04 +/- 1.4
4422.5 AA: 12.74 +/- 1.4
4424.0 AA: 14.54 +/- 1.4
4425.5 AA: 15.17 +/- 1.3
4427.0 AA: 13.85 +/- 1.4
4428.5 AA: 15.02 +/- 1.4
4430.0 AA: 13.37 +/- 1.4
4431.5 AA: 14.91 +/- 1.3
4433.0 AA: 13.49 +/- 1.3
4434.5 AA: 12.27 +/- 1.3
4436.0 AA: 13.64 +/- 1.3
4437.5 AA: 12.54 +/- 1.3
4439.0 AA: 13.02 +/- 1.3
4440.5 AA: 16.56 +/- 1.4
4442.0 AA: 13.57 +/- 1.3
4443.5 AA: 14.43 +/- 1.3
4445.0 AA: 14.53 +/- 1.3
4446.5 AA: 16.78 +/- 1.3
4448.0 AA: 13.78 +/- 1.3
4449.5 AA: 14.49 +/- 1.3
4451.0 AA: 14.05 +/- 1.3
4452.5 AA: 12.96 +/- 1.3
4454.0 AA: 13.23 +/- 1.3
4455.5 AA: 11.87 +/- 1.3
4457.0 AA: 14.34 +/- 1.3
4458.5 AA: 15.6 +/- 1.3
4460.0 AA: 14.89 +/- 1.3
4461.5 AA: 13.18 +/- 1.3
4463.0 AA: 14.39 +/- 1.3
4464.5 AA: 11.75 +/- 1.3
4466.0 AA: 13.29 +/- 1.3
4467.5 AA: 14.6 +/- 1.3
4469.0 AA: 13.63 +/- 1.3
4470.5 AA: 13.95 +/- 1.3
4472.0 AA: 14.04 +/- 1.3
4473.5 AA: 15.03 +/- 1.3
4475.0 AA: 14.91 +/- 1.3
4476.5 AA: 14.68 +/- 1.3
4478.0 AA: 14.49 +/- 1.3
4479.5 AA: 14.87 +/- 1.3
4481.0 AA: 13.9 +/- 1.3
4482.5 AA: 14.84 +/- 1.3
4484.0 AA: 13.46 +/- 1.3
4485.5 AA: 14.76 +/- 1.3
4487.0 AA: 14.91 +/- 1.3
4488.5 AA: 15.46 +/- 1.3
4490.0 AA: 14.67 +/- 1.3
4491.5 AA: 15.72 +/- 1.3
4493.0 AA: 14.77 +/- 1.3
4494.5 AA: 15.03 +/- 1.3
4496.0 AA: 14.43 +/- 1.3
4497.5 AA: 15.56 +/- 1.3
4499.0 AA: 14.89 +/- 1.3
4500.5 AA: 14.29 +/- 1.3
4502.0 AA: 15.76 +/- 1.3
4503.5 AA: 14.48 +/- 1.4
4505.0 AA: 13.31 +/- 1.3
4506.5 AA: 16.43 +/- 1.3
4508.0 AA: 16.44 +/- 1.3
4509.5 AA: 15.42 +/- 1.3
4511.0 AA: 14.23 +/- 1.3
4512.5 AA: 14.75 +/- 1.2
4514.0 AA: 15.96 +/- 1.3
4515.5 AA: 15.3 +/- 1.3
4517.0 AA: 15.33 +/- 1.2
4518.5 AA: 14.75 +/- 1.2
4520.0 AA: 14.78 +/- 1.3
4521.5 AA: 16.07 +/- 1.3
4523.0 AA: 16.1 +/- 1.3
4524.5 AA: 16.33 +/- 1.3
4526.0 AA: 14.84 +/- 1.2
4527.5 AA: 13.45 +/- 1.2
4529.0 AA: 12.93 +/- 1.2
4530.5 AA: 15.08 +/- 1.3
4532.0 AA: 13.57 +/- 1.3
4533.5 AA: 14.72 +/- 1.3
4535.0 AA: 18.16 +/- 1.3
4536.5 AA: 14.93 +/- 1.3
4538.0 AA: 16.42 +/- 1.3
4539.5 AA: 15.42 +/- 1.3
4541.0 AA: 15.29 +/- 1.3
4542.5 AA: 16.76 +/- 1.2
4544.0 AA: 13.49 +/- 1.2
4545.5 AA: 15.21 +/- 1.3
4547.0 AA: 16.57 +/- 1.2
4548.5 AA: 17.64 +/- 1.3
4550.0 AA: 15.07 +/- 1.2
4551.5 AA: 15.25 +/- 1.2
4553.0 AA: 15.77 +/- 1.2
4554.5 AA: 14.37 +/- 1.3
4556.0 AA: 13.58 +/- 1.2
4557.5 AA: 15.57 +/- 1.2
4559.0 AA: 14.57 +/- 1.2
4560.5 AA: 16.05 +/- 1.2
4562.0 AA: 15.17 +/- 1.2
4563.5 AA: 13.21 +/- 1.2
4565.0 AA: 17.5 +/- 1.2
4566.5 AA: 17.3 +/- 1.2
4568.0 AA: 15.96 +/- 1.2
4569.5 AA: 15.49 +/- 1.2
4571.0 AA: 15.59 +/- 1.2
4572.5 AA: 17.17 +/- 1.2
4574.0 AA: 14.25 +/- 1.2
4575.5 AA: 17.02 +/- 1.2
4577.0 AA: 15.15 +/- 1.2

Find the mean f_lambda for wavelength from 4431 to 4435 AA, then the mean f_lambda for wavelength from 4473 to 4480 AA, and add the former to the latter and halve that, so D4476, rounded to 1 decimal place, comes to 14.2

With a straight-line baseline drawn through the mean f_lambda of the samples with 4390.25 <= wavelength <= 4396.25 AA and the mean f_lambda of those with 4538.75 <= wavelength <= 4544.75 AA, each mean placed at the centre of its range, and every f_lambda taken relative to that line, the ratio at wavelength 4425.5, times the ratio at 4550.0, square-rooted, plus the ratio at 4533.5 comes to 1.934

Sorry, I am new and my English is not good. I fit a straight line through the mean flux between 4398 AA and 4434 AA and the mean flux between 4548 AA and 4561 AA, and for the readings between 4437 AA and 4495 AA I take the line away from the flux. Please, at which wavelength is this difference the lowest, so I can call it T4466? 4464.5 AA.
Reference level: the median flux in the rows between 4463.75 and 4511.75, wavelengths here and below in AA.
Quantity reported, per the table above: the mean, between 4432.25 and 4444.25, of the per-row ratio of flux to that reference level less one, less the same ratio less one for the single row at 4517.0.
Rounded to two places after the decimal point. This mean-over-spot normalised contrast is -0.11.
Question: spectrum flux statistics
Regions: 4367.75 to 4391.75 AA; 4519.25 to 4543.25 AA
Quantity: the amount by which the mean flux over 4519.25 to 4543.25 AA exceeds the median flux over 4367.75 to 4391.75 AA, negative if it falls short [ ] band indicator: -2.2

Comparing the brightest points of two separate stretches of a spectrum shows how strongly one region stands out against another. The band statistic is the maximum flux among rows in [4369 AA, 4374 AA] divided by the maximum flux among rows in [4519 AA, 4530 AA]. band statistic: 1.23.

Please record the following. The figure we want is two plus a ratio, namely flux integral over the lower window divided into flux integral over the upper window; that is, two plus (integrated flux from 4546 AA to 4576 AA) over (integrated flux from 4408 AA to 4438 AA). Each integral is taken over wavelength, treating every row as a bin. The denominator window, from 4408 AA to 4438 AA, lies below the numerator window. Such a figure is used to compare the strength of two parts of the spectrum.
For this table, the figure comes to 3.10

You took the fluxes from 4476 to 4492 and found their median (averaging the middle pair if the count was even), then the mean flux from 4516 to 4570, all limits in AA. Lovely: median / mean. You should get 0.961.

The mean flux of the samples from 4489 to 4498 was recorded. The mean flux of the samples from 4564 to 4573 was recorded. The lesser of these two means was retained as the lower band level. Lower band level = 15.0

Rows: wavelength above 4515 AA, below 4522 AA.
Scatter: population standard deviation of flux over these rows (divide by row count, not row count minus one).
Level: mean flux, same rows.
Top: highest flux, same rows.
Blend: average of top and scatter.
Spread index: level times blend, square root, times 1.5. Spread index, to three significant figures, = 16.8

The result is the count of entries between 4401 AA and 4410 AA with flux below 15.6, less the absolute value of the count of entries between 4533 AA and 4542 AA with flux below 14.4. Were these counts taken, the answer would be 5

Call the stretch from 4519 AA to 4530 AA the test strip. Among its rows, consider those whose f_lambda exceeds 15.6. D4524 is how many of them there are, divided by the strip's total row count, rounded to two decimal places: 0.43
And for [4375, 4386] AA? 0.71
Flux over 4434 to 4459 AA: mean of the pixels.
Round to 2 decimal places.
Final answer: 13.98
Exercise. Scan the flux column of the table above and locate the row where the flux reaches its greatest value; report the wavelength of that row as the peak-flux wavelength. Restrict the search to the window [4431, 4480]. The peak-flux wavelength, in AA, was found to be 4446.5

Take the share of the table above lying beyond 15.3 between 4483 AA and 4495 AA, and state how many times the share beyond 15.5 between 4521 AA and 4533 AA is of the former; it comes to 1.5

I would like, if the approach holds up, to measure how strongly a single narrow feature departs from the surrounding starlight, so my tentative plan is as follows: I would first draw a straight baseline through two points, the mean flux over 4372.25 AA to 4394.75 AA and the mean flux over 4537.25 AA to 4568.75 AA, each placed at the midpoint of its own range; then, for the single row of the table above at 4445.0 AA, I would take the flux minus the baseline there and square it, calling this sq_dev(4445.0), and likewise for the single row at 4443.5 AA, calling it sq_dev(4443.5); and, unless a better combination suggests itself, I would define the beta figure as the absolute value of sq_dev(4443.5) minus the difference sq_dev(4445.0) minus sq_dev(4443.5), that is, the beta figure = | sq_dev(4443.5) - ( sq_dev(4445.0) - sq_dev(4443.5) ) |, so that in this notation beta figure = 4.7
